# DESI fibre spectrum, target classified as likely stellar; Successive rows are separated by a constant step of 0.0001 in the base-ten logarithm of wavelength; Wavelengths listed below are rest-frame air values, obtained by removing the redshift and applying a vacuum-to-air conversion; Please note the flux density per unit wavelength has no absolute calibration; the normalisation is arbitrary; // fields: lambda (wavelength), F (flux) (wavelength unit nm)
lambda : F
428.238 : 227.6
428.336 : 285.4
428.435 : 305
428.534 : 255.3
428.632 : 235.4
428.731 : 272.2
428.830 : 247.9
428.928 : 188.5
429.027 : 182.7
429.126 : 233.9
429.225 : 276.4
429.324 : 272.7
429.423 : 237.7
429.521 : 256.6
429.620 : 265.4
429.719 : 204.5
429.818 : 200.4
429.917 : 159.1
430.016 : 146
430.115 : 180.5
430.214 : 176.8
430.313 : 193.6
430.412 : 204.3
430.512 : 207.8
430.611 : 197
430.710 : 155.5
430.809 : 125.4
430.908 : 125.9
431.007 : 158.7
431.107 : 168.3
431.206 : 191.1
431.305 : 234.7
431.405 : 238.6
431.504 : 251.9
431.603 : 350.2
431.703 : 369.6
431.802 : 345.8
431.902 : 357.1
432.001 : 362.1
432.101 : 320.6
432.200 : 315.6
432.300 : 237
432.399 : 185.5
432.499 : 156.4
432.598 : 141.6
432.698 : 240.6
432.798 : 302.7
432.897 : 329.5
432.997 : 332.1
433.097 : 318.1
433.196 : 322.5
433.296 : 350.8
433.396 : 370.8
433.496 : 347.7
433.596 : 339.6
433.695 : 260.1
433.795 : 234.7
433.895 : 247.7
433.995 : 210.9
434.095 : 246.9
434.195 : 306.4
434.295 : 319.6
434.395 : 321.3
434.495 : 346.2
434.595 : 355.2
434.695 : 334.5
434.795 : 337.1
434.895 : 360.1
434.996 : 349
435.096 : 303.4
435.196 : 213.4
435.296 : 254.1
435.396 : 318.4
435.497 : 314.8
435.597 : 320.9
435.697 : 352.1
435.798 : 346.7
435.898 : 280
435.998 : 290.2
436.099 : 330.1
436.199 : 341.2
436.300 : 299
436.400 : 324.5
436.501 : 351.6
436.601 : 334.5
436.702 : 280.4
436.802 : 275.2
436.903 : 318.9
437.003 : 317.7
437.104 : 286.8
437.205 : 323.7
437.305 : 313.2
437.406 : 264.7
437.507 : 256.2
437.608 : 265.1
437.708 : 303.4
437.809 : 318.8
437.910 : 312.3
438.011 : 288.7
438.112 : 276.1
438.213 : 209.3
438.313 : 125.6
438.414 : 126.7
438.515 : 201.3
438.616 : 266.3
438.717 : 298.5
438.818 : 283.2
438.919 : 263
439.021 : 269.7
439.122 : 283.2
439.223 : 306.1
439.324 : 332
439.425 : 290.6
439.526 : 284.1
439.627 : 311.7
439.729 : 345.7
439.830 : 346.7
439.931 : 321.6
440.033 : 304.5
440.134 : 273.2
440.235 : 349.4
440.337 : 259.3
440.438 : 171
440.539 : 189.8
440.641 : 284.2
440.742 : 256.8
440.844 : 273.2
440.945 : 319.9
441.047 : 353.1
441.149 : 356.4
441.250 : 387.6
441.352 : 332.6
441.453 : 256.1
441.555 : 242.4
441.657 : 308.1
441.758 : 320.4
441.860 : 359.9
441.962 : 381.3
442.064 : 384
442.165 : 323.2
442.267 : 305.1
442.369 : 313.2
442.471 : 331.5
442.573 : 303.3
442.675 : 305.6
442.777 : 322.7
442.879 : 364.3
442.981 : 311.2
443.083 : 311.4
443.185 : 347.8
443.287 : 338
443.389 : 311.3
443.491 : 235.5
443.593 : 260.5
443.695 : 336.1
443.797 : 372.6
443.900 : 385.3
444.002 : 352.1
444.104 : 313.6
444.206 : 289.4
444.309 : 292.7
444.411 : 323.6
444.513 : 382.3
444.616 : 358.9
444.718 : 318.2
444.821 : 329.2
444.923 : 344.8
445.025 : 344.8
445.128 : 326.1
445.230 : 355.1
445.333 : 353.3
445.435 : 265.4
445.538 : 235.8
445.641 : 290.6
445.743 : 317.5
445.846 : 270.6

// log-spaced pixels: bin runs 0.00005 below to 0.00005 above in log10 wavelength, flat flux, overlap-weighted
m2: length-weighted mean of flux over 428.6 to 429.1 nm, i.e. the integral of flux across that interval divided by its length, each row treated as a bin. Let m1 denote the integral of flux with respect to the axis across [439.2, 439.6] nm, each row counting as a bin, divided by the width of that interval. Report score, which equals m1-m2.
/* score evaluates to 79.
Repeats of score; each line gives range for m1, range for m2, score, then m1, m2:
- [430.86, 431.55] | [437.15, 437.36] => -121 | 195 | 317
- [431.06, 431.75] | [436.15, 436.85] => -58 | 258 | 315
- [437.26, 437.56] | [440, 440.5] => 8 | 277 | 269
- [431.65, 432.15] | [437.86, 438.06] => 50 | 351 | 300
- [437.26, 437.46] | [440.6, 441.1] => -11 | 287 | 298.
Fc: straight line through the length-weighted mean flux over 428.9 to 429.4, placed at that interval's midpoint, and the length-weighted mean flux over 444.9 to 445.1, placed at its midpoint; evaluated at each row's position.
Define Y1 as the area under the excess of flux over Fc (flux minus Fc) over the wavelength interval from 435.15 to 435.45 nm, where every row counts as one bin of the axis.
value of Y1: -4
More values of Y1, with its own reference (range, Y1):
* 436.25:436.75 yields 17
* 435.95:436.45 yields 18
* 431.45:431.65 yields 10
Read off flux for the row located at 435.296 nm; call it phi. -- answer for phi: 254.1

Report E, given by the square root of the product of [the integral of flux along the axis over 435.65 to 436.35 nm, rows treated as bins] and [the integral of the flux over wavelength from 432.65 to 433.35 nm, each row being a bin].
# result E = 222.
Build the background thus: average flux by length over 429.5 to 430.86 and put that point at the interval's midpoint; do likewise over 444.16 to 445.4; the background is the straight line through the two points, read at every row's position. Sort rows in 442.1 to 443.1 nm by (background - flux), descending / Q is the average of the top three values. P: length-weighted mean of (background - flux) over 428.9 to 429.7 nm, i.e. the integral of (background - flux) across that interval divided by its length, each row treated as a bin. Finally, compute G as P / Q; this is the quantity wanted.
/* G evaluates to -7.8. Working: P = -59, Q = 8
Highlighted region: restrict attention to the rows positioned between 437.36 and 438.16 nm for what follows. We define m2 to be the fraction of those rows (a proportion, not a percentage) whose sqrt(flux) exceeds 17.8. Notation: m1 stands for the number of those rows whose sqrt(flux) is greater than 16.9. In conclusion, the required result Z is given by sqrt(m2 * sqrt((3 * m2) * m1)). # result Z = 0.4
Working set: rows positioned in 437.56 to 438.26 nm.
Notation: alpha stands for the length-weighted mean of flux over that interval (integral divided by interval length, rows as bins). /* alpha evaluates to 282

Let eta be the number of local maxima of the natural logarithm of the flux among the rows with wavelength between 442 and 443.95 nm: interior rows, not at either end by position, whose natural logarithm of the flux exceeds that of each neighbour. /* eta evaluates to 3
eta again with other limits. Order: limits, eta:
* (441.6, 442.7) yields 2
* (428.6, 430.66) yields 5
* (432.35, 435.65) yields 6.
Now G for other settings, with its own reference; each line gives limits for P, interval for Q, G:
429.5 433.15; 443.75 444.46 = -1.2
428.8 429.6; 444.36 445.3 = -5.2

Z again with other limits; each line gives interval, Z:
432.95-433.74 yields 1.9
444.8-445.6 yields 1.7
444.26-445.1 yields 2.0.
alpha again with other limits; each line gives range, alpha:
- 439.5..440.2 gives 314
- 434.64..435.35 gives 308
